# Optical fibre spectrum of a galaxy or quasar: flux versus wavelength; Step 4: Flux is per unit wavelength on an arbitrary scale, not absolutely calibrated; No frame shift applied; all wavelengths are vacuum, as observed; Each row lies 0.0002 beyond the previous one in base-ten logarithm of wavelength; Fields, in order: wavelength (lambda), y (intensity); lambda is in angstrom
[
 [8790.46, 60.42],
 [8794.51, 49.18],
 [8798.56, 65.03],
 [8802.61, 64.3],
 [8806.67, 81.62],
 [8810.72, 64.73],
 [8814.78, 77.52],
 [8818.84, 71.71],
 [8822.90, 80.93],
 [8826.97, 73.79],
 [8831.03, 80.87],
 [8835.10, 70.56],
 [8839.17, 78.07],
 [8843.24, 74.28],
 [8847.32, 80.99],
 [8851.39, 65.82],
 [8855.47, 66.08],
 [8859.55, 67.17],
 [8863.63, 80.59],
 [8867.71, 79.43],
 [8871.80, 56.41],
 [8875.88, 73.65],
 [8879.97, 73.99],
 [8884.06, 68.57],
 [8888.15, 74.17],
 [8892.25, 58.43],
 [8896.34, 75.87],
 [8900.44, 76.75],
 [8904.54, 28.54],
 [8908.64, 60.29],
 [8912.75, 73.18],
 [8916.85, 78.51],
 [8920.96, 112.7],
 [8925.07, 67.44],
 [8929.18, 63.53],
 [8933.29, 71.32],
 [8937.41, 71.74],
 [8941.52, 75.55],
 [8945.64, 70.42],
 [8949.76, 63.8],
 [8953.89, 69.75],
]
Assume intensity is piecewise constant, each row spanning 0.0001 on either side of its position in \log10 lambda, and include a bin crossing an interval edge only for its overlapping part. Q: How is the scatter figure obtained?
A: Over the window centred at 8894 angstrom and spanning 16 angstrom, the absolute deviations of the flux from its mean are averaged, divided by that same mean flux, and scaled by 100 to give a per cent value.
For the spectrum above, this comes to 9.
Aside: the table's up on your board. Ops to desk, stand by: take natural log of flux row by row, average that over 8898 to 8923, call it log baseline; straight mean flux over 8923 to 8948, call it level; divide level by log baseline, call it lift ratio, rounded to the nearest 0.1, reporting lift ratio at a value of 16.7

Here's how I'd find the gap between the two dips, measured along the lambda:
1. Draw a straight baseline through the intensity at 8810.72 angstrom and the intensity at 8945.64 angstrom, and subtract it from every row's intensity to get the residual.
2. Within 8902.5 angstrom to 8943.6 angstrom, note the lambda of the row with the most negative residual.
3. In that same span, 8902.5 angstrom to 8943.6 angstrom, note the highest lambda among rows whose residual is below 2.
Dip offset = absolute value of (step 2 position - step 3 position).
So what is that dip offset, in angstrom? 32.9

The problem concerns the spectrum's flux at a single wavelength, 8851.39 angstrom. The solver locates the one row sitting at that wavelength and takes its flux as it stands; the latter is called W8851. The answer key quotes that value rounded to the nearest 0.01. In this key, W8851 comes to 65.82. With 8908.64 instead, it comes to 60.29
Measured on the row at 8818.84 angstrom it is 71.71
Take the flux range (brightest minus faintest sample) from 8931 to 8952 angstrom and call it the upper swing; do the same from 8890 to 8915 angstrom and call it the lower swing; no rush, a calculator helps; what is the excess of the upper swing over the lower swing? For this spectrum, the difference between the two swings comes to -36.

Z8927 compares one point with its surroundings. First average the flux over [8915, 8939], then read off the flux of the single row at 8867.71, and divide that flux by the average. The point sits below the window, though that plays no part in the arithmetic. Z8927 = 1.02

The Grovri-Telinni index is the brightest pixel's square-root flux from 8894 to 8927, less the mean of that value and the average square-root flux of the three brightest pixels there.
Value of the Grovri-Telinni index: 0.60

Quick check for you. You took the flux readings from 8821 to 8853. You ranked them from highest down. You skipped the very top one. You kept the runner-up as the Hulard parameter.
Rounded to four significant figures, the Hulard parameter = 80.93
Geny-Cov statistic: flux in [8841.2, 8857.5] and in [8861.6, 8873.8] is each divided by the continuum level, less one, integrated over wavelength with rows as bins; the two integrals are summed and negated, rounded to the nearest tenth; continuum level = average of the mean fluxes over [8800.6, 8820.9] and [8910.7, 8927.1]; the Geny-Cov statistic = 2.0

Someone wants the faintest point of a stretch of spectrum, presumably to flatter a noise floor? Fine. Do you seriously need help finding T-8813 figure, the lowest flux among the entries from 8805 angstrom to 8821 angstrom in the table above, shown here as 64.73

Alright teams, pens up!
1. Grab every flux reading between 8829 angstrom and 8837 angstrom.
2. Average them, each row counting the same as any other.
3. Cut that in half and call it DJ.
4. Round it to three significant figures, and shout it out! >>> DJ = 37.9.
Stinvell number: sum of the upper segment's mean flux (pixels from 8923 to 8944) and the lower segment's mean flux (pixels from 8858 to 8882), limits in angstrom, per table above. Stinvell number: 142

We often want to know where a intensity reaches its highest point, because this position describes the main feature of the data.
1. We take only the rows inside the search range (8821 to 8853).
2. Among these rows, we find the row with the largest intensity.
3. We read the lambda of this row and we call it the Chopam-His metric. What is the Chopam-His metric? 8847.32 angstrom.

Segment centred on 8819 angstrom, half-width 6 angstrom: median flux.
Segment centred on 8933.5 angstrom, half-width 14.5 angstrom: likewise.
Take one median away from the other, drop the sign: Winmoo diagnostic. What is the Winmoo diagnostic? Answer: 6.2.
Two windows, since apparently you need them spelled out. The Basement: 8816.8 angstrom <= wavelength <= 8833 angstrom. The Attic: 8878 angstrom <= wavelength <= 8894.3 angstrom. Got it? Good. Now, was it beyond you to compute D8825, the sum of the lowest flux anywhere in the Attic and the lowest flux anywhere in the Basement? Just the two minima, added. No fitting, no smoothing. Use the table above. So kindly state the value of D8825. 130.1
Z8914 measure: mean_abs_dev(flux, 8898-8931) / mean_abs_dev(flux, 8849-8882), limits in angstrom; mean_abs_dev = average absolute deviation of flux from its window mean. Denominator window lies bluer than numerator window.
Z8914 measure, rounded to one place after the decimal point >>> 2.3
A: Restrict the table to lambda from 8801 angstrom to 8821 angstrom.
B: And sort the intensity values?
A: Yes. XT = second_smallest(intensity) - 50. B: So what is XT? 14.7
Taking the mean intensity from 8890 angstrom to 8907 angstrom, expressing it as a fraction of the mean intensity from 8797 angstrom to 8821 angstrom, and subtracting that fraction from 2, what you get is 1.15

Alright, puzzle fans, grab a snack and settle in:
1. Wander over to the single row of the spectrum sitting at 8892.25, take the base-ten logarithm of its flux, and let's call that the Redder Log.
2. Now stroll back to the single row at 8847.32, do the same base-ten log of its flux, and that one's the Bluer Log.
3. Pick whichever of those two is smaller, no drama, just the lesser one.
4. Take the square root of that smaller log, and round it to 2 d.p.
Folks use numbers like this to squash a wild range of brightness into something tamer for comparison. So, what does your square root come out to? 1.33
